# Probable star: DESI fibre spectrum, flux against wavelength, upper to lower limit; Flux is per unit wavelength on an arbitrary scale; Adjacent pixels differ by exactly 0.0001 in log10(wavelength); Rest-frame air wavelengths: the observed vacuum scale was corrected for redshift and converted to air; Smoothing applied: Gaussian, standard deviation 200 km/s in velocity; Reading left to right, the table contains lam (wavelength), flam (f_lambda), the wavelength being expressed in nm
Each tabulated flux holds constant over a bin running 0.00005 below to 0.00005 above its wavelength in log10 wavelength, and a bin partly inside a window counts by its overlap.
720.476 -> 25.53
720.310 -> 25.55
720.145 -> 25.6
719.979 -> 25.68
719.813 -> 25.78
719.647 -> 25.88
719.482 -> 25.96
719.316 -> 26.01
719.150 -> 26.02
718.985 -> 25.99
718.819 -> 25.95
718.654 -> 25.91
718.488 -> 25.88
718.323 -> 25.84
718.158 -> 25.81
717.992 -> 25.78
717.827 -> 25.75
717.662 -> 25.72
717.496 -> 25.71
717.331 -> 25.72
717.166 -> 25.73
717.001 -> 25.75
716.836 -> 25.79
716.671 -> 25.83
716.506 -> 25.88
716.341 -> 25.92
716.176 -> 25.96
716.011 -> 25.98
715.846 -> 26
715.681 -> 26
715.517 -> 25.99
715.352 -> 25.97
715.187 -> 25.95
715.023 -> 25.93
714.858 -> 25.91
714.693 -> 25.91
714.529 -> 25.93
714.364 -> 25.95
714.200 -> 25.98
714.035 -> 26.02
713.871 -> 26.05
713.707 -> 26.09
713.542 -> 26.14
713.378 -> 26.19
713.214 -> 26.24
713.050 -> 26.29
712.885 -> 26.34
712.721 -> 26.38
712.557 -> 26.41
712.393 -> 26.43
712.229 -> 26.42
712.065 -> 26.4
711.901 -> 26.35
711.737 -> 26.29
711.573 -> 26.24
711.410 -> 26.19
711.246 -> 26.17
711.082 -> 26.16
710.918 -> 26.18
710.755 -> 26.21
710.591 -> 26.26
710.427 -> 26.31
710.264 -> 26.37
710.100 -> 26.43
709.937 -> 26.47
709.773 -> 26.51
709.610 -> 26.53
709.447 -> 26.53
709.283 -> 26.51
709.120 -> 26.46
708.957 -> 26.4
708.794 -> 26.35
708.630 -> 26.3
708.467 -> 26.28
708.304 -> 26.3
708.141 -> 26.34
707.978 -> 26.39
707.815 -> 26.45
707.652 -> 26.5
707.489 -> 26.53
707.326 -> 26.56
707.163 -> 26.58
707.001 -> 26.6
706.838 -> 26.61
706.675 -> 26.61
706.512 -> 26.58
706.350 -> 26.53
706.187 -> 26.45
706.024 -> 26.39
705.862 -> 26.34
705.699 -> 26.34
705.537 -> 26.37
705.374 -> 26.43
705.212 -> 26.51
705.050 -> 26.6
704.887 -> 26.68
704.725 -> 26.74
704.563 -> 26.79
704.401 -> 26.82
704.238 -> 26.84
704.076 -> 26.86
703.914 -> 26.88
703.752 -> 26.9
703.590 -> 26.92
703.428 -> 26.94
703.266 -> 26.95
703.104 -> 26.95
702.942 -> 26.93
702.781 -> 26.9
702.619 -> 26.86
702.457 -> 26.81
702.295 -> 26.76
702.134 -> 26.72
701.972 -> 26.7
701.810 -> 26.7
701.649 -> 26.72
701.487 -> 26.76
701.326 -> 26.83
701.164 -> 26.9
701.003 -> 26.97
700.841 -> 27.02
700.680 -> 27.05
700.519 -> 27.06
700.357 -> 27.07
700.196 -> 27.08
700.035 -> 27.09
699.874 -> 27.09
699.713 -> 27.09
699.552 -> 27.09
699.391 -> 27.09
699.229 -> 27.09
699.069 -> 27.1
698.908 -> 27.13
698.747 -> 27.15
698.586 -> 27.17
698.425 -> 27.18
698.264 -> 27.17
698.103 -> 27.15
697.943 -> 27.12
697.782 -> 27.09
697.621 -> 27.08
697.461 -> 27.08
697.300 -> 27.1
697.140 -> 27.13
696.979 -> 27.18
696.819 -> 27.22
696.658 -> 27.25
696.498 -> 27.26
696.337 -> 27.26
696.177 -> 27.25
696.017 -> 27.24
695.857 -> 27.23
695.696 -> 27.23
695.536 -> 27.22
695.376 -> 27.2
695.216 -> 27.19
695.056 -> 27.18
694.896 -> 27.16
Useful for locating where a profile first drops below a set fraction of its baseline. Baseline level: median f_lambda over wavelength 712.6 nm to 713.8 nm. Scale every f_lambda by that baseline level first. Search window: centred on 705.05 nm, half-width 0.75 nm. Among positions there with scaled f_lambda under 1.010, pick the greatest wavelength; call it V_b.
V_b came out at 705.699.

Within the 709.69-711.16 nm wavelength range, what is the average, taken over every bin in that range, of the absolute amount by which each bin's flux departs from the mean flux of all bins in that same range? 0.11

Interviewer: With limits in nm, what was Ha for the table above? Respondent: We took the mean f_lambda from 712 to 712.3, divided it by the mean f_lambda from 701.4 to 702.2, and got 0.988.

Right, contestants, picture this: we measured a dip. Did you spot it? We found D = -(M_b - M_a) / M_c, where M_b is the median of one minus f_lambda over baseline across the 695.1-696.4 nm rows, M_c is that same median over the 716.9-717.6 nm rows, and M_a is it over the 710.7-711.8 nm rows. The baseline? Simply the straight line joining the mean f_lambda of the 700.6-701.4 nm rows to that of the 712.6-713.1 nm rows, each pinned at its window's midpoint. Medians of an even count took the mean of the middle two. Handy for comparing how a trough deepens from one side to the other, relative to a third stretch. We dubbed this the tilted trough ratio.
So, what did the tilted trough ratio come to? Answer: 0.6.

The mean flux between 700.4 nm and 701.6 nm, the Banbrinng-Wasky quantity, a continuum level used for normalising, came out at 26.9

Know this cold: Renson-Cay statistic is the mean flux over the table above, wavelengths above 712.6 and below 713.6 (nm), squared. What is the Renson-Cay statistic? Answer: 690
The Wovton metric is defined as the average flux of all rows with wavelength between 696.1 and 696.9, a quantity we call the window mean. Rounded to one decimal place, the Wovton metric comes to 27.2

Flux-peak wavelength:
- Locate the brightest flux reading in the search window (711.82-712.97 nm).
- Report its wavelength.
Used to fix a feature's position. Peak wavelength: 712.393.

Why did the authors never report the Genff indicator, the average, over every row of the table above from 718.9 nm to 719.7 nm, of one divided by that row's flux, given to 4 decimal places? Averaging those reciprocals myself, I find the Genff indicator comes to 0.0385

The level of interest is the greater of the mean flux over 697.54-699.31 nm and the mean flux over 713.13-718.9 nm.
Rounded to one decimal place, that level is 27.1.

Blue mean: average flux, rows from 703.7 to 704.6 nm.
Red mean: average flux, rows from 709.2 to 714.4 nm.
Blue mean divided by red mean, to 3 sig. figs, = 1.02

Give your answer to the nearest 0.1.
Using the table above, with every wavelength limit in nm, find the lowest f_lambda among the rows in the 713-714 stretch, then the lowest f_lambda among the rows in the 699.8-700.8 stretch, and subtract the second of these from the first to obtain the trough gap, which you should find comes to -1.0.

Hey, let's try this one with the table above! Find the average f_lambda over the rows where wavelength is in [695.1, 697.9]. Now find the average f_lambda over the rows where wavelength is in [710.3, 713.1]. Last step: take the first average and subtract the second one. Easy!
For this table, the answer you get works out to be 0.89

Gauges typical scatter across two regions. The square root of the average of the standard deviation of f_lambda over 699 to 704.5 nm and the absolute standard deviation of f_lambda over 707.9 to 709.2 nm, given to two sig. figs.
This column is 0.31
